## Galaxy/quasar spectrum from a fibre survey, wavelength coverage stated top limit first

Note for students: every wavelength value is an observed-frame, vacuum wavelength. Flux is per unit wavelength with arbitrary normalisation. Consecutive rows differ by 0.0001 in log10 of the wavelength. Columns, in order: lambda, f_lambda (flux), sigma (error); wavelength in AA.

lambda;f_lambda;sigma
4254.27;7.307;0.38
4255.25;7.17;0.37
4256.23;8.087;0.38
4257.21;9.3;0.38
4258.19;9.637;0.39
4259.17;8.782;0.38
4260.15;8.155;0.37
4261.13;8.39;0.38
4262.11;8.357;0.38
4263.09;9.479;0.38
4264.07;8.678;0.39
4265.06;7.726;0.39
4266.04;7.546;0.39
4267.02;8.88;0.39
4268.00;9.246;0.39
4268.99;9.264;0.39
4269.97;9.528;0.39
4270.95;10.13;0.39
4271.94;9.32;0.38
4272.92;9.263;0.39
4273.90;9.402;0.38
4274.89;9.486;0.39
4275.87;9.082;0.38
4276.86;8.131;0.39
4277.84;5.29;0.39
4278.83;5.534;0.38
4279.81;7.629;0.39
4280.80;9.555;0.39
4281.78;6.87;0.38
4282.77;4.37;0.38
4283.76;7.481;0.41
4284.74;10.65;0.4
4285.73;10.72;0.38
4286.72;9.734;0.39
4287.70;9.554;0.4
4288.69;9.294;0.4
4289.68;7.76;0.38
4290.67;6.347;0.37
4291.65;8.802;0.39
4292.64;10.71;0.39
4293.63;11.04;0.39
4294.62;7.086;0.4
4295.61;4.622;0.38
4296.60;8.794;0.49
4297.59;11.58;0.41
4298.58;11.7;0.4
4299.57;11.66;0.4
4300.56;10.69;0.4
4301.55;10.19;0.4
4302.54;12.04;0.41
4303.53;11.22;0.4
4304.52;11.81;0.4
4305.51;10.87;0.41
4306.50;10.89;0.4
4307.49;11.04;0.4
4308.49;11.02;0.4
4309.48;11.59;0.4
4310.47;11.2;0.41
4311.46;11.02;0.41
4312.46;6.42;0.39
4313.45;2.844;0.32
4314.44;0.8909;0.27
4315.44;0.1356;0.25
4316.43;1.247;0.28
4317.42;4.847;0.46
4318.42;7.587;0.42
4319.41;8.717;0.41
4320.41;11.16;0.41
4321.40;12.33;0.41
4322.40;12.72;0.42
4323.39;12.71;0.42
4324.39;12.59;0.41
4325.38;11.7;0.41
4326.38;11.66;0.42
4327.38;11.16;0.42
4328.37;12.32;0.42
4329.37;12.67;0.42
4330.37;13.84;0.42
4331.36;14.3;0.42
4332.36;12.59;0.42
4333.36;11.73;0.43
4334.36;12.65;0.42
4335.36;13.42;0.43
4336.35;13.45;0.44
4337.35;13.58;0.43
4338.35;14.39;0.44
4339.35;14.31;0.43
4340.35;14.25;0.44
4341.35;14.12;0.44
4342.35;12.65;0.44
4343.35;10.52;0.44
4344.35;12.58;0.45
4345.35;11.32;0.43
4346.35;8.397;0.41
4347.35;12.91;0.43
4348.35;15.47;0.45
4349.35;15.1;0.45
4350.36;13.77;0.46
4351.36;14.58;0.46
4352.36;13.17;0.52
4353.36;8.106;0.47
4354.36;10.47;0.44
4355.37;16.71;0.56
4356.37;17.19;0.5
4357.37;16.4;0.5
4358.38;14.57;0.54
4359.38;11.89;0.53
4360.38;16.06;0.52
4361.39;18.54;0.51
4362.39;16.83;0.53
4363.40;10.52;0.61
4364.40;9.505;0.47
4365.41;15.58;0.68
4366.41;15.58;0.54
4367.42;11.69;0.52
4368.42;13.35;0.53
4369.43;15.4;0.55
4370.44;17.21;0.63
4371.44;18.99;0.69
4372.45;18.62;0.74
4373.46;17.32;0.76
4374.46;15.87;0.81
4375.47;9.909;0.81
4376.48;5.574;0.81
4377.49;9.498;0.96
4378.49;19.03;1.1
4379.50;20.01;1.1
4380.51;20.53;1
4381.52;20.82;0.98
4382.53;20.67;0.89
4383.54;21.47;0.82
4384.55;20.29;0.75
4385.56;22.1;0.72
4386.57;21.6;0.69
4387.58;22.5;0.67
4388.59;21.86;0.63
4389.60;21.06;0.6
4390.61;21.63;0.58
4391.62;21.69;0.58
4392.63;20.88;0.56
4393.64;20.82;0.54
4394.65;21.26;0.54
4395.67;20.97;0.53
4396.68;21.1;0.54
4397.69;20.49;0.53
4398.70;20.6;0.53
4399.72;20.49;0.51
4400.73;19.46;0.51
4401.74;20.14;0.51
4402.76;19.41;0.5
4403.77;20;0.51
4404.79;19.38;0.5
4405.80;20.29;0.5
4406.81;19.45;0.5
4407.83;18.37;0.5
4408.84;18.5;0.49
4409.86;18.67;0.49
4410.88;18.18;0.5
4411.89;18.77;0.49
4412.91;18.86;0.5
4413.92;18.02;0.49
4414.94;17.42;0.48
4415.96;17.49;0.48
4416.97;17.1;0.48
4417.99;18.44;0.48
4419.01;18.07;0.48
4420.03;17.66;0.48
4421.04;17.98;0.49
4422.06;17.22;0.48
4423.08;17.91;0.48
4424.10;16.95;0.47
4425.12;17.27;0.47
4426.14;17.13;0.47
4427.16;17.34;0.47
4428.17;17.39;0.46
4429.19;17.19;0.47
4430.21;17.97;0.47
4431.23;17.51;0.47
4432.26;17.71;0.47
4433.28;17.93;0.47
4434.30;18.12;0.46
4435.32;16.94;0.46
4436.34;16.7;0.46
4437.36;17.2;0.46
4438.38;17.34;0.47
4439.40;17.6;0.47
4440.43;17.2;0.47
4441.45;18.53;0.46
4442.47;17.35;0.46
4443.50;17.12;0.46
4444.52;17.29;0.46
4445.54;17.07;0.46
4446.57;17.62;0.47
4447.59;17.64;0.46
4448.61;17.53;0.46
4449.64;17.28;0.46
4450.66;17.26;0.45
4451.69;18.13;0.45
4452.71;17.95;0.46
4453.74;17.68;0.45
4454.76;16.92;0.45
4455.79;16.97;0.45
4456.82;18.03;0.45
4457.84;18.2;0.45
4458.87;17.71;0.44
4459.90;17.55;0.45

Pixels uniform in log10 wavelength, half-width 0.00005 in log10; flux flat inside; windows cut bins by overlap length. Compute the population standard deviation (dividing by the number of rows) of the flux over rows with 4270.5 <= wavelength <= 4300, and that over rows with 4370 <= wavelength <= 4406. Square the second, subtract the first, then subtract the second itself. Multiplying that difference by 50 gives 372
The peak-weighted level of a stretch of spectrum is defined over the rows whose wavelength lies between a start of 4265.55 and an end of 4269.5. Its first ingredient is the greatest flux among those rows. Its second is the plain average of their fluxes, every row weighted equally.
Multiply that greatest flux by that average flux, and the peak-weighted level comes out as 81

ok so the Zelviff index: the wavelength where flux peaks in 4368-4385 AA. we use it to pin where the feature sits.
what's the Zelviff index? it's 4383.54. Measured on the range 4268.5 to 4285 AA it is 4284.74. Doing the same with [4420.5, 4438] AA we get 4434.30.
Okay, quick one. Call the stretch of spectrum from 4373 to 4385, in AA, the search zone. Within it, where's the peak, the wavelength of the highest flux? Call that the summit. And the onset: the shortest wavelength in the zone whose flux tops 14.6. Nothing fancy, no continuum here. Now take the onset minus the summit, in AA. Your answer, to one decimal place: -10.1 AA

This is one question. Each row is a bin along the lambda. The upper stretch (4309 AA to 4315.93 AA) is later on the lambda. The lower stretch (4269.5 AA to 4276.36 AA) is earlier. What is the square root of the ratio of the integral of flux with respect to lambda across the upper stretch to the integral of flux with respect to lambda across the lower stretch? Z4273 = 0.82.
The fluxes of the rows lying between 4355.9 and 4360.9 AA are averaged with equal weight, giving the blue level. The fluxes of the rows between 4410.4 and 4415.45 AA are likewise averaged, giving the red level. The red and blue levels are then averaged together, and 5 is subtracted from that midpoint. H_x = 12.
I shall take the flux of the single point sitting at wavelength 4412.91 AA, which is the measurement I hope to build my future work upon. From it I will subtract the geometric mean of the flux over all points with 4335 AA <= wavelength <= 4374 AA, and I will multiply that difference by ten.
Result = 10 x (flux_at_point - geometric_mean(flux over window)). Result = 51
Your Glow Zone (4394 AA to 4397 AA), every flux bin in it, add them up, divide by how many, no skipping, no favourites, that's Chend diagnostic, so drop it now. 21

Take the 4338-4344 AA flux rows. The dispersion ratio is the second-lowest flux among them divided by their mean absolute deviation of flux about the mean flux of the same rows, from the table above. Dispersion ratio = 11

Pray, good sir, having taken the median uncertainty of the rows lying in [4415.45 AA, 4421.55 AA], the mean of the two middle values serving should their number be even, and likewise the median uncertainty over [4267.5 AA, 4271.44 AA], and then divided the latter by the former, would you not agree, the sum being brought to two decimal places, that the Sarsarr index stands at 0.81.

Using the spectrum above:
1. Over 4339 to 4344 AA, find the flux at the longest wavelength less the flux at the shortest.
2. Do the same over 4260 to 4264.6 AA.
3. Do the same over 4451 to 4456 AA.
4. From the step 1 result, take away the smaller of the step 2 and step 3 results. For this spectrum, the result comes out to -2.6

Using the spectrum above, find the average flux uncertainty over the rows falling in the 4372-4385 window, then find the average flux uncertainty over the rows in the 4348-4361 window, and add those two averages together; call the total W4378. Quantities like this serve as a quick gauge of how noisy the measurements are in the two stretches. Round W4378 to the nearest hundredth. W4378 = 1.38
